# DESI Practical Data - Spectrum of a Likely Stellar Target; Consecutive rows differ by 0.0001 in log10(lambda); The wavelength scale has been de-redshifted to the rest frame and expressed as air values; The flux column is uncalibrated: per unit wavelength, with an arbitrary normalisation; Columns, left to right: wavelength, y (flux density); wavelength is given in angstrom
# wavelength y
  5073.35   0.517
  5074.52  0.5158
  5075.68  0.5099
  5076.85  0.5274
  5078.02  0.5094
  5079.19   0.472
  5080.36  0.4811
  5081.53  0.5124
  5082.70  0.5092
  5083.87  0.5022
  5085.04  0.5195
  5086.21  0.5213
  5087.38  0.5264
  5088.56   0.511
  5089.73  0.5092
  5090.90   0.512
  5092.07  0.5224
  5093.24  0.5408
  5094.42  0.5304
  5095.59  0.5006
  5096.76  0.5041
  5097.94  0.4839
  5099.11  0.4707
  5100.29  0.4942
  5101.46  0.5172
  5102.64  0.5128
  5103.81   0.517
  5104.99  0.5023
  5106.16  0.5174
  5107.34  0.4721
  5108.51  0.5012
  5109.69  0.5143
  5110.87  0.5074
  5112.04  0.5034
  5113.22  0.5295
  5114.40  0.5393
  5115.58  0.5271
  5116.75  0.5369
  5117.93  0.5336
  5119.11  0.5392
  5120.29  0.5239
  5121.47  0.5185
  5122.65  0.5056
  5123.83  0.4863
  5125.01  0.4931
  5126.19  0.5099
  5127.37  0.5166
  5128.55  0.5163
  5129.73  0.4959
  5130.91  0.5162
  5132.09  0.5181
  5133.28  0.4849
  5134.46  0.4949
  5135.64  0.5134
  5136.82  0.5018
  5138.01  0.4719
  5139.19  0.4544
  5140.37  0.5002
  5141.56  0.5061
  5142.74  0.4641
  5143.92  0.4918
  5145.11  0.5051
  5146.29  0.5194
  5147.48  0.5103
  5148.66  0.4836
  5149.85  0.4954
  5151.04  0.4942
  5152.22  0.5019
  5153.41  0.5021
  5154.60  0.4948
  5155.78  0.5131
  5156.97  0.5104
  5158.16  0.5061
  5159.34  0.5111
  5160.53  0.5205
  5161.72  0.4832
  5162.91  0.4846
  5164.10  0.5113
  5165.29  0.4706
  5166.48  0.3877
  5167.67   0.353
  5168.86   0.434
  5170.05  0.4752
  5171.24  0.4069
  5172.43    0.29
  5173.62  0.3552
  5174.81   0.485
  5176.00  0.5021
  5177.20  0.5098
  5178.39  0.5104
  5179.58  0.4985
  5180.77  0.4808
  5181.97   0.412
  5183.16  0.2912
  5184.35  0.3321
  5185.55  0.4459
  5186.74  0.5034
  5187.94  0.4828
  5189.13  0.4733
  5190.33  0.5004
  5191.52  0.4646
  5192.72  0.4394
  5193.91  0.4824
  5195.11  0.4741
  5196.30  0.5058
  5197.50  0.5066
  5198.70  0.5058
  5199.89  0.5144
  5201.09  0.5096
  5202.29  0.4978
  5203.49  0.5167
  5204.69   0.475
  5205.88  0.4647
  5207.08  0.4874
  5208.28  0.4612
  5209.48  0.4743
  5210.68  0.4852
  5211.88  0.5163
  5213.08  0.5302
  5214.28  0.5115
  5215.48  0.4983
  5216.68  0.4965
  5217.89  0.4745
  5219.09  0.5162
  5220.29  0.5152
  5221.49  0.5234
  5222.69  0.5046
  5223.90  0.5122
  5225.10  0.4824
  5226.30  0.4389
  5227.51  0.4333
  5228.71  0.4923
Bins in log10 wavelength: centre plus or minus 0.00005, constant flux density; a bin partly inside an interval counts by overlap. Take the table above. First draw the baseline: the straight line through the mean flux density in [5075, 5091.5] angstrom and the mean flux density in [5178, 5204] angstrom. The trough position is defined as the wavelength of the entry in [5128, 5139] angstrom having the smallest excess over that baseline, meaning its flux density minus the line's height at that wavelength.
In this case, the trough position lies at 5138.01 angstrom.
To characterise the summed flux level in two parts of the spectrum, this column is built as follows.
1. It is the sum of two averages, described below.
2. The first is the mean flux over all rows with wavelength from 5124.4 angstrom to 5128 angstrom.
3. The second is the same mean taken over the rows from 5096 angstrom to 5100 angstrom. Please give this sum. 0.99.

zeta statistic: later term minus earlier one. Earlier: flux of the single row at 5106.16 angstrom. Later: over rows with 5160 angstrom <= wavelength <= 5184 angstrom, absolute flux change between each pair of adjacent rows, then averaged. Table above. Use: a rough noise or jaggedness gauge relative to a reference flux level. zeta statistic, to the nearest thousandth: -0.466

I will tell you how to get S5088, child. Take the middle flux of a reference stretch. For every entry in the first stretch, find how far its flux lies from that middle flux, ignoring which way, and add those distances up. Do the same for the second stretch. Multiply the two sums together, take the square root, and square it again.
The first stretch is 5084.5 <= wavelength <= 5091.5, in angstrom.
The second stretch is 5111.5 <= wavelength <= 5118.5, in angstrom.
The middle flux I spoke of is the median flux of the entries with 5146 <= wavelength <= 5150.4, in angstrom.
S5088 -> 0.0126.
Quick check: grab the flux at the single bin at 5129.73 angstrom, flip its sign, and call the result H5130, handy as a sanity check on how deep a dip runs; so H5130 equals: -0.50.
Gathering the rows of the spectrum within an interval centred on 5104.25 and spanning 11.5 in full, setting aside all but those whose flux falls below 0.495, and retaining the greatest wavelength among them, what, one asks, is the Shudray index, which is 5107.34 angstrom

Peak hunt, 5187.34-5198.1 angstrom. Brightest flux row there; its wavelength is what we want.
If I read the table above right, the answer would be 5197.50 angstrom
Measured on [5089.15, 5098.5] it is 5093.24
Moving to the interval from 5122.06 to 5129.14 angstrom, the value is 5127.37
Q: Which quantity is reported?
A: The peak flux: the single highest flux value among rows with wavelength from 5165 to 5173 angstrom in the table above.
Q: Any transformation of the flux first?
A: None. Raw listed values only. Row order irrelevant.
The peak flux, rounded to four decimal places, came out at 0.4752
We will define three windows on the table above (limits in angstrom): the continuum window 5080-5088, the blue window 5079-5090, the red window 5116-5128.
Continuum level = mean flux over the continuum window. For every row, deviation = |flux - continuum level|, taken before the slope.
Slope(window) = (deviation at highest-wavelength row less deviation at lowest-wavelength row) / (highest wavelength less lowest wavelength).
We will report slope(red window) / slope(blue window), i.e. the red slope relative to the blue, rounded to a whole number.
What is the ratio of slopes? 1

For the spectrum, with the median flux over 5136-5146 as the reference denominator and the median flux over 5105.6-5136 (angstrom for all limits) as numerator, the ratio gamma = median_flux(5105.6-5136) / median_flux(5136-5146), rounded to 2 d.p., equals 1.04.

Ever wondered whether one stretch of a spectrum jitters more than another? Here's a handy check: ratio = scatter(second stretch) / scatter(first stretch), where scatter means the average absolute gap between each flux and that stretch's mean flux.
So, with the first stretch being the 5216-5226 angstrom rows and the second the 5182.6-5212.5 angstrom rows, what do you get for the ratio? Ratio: 2.3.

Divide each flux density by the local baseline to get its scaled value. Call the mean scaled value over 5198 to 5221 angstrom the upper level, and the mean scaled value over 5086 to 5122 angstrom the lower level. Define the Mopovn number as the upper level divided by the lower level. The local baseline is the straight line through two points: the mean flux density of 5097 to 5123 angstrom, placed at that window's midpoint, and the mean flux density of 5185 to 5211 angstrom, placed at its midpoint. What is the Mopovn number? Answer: 1.03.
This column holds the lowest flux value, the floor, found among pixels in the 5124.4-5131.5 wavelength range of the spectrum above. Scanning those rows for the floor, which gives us 0.4931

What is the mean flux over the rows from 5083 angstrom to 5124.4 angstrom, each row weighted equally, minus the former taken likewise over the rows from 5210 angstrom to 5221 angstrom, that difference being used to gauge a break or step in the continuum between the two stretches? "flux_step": 0.008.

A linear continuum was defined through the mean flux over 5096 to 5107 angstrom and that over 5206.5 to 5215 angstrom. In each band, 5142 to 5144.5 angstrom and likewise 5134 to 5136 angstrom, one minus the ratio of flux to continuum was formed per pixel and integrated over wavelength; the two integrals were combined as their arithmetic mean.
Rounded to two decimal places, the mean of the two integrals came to 0.04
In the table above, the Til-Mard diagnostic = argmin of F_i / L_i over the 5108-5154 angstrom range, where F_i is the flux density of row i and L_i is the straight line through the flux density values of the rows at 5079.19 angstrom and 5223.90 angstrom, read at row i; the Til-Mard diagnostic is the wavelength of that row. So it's 5139.19 angstrom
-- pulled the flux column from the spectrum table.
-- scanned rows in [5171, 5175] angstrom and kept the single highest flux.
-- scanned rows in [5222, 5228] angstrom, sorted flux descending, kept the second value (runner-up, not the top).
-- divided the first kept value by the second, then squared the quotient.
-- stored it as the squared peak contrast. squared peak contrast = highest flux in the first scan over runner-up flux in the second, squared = 0.92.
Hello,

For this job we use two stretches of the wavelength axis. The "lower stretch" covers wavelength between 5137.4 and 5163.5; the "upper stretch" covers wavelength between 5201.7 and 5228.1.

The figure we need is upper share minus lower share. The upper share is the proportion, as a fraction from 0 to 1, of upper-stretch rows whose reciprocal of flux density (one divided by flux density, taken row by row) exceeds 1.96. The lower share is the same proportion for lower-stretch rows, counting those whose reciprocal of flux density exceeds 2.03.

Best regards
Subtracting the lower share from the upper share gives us 0.3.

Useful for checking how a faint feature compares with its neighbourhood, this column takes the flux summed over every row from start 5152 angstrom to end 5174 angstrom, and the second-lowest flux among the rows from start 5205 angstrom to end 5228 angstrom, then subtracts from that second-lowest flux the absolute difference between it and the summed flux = -7.83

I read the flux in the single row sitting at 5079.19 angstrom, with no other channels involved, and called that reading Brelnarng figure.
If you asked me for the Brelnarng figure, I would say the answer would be 0.472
